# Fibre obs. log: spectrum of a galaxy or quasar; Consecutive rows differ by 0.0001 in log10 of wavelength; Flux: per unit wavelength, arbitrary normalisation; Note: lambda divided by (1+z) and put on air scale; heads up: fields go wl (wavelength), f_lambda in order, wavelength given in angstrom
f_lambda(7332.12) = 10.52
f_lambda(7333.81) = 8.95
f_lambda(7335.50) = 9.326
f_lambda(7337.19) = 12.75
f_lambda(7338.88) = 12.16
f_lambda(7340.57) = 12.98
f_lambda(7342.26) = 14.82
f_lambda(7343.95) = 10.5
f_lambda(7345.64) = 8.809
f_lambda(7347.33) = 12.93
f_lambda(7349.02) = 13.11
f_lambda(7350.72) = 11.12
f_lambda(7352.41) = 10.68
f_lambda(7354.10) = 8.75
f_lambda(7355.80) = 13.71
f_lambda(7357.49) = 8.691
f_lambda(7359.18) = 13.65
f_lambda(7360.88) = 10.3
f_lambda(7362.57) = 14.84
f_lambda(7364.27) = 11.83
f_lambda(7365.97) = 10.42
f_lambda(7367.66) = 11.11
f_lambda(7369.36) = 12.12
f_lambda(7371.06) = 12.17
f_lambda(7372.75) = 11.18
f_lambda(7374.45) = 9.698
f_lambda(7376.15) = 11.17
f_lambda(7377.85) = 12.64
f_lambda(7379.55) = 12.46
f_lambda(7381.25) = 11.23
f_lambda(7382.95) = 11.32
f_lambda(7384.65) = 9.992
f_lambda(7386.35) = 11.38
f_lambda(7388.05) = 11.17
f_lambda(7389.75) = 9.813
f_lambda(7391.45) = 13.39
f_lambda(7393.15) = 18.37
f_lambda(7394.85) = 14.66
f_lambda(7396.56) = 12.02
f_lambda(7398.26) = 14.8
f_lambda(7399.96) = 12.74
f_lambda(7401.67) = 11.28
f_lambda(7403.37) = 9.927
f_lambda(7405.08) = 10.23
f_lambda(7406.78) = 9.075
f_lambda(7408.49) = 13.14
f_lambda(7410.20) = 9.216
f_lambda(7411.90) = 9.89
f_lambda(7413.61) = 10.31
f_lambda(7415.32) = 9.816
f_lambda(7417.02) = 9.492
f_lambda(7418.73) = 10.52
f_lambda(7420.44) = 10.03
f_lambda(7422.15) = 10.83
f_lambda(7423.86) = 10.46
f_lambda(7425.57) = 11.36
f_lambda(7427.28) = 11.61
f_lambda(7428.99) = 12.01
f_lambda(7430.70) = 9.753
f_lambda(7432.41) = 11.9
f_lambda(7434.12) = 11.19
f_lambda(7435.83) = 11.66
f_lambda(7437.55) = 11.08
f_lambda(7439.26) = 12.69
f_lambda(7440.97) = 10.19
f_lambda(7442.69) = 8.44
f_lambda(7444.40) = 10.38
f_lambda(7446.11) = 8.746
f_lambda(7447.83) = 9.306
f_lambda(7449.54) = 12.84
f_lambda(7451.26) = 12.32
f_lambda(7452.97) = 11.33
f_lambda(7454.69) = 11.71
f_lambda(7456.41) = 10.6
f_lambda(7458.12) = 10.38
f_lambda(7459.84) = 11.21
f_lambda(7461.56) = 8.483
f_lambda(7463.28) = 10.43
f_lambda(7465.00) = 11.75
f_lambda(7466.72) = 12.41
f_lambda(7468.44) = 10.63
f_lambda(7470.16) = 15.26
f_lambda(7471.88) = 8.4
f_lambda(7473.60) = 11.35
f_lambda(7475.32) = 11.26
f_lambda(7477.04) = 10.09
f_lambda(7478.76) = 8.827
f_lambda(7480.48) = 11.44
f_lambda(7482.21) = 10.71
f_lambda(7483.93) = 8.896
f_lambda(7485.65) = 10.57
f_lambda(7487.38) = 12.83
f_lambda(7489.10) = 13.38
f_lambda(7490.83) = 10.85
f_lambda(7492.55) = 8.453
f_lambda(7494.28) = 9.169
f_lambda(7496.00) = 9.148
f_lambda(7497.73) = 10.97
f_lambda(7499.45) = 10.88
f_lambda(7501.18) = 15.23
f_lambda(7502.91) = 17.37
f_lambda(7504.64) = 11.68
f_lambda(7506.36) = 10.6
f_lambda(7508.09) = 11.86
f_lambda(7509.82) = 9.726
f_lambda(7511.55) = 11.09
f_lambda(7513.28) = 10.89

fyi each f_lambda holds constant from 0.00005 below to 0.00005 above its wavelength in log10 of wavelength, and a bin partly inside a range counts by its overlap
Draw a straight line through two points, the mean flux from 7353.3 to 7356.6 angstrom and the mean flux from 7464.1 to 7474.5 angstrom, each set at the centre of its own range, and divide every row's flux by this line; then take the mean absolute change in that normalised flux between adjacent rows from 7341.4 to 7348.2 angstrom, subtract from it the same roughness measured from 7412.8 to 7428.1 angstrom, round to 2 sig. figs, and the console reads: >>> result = 0.25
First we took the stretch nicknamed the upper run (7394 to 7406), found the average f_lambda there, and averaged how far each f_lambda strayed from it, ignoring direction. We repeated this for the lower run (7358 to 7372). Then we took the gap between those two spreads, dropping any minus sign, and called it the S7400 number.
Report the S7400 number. 0.43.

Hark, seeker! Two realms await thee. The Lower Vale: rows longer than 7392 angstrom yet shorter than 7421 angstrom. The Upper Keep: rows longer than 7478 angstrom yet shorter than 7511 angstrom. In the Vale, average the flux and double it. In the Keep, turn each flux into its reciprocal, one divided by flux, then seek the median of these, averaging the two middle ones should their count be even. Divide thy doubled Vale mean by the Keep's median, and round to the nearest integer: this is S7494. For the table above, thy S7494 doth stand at 250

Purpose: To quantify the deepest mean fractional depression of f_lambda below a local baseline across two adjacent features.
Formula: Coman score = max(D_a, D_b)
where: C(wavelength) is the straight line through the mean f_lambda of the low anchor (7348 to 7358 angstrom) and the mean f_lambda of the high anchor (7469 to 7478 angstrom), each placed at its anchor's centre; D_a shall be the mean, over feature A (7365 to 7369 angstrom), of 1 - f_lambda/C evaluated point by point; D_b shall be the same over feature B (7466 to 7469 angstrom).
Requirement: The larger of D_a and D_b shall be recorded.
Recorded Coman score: 0.02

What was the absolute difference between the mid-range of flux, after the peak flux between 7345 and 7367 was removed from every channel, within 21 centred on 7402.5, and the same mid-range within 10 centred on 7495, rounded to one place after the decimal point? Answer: 4.0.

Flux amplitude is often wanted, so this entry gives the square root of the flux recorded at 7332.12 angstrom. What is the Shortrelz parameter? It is 3.24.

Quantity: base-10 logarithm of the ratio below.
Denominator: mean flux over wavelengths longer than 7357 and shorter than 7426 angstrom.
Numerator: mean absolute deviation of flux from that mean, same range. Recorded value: -0.91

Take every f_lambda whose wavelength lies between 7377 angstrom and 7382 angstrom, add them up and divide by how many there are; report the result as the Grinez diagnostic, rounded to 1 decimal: 12.1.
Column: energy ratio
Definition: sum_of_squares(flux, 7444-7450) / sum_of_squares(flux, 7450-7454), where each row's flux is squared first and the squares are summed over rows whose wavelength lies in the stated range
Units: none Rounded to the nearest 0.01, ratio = 1.56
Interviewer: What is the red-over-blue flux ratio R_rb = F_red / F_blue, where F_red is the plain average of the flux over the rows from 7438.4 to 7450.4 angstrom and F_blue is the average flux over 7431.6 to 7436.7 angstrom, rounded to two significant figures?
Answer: 0.90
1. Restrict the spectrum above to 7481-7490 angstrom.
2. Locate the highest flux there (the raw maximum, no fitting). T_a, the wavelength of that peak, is 7489.10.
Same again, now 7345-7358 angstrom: 7355.80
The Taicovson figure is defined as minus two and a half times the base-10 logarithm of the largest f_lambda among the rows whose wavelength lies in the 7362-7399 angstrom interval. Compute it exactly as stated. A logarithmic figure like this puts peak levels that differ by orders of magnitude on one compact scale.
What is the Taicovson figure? -3.16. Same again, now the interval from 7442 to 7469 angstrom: -2.77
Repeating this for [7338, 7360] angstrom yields -2.93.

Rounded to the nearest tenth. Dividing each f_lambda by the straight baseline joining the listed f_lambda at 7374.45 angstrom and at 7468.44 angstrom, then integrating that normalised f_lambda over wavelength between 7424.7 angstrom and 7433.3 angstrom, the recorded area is 9.5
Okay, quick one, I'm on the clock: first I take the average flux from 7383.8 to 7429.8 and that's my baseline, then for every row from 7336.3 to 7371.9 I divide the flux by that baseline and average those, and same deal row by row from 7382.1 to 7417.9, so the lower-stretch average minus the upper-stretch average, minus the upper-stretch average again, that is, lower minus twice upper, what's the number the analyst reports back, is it -0.99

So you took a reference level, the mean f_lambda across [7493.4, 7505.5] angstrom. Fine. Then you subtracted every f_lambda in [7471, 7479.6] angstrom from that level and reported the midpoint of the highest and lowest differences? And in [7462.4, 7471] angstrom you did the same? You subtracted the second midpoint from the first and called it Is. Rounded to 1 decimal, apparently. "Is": 3.0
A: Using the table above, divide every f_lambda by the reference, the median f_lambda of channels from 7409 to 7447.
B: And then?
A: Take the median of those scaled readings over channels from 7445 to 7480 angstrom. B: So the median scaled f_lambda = 1.05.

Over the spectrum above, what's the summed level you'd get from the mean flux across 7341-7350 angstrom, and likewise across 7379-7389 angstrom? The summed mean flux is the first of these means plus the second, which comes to 23.3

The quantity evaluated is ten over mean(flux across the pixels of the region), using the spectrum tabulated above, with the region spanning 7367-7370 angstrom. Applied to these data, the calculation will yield 0.86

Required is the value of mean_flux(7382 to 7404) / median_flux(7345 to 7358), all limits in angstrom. 1.14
